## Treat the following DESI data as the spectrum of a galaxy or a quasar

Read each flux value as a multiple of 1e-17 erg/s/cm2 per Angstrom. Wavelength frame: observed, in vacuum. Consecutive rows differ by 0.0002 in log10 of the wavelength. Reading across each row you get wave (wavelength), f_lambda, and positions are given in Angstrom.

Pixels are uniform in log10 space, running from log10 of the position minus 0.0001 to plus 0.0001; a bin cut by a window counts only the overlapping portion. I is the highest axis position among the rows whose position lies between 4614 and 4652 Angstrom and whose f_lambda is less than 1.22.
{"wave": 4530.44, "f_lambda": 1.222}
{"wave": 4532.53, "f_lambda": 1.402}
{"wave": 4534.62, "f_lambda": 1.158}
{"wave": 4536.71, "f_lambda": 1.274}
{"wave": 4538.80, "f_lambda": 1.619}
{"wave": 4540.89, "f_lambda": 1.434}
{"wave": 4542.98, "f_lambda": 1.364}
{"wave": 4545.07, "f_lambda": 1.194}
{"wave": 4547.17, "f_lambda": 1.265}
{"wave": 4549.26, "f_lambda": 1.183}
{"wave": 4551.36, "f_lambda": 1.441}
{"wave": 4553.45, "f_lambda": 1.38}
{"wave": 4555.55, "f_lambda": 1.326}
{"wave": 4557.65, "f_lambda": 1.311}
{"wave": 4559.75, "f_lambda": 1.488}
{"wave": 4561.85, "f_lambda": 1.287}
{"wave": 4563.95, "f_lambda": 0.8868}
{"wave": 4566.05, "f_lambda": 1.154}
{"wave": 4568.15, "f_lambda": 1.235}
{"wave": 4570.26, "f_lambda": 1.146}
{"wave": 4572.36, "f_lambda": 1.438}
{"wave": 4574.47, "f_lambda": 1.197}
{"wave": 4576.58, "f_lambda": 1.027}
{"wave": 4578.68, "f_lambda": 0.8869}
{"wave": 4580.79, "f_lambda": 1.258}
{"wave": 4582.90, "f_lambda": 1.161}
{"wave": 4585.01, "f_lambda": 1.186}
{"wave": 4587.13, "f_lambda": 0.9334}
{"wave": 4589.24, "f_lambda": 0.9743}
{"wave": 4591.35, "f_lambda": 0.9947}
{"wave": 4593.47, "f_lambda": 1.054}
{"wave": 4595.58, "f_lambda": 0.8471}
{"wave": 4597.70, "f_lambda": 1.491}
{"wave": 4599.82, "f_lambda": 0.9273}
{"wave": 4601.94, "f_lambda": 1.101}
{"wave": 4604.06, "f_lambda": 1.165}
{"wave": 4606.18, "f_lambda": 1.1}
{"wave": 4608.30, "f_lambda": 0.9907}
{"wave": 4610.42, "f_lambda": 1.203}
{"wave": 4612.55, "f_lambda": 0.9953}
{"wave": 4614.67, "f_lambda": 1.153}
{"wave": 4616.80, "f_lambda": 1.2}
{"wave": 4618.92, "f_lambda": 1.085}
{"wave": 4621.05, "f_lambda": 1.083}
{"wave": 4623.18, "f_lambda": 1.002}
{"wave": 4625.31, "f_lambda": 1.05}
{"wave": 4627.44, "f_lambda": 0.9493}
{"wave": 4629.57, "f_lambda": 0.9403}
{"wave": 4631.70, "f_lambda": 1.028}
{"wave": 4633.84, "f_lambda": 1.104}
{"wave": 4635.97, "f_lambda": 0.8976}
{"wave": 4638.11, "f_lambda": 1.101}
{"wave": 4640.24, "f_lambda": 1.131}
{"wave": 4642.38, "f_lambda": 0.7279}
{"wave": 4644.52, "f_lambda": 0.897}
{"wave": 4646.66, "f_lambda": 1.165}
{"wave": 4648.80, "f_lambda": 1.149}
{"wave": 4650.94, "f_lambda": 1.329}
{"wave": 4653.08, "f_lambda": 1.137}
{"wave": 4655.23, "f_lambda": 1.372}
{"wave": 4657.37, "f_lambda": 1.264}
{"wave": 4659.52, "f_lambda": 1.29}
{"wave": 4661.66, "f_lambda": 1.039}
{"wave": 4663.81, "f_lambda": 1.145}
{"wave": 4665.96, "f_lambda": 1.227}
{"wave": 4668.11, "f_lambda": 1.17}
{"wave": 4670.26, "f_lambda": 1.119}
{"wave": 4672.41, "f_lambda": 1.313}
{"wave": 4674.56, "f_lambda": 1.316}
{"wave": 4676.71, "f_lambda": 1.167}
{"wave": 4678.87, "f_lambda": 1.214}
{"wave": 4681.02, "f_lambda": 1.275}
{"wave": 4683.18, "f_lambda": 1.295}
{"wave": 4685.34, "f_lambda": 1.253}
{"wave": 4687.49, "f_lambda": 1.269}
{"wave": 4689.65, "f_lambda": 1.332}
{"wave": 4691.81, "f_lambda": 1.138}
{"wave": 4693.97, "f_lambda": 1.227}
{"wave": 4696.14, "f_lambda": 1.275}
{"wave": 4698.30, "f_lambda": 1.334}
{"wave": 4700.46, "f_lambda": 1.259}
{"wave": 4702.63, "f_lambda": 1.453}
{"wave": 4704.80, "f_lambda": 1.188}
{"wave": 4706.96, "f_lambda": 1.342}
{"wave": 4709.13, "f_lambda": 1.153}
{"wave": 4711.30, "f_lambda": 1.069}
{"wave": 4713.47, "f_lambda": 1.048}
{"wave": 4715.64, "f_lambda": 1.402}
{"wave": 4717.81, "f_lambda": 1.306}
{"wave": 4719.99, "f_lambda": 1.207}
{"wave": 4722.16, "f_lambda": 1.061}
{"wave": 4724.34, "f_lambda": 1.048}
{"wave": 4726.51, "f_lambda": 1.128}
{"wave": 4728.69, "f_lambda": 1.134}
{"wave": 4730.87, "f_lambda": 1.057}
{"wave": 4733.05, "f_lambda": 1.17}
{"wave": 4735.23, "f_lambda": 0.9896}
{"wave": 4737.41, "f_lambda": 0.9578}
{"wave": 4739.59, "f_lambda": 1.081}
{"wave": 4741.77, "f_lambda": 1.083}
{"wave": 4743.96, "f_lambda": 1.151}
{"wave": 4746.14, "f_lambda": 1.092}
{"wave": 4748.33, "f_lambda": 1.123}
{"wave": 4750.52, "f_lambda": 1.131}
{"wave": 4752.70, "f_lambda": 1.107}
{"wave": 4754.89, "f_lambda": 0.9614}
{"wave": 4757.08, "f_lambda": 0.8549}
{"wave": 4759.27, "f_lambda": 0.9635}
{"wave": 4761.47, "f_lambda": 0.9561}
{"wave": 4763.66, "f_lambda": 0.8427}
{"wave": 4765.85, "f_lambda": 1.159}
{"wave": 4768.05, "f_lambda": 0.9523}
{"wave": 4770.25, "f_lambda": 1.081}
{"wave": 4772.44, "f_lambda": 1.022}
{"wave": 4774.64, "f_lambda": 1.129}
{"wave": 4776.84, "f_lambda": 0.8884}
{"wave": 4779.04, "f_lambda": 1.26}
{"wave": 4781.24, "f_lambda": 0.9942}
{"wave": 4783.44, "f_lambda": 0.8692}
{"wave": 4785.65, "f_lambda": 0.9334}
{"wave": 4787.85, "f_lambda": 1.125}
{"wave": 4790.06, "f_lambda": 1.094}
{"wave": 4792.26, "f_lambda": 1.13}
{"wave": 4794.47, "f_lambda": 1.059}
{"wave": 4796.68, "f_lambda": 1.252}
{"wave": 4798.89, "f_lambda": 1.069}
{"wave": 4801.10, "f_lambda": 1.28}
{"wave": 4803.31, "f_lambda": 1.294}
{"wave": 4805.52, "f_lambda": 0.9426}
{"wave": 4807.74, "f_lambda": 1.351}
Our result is 4648.80 Angstrom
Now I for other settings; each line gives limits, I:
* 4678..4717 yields 4713.47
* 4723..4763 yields 4761.47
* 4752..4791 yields 4790.06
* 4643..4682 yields 4678.87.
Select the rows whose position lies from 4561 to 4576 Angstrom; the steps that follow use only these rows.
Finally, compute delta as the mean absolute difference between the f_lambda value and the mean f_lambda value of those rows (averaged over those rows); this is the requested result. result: 0.11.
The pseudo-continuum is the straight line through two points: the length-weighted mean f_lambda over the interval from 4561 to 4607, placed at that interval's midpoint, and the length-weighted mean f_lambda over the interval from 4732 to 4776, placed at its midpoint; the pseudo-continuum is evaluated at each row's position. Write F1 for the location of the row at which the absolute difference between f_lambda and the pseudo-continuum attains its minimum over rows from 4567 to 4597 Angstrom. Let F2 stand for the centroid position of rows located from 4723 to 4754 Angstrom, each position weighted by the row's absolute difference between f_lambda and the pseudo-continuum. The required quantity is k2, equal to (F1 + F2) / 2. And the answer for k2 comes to 4655.0 Angstrom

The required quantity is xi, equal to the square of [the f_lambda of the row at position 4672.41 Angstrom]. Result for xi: 1.72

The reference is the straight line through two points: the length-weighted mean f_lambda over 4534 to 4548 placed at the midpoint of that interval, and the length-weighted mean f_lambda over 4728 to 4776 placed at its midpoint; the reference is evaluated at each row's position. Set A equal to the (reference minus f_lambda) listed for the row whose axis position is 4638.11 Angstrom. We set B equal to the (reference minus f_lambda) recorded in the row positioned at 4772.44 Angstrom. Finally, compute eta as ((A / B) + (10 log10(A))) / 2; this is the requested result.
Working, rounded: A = 0.10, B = -0.01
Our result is -13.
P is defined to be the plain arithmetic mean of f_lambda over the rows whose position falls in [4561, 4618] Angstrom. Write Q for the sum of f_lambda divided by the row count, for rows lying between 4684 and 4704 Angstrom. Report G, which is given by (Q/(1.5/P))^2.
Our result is 0.90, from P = 1.11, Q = 1.28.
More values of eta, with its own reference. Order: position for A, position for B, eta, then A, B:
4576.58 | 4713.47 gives 0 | 0.26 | 0.05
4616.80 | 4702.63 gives -8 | 0.03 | -0.34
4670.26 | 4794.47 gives -7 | 0.04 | -0.07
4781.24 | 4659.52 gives -10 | 0.01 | -0.12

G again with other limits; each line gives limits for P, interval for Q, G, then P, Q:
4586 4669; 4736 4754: 0.63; 1.09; 1.09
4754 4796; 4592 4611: 0.55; 1.01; 1.10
